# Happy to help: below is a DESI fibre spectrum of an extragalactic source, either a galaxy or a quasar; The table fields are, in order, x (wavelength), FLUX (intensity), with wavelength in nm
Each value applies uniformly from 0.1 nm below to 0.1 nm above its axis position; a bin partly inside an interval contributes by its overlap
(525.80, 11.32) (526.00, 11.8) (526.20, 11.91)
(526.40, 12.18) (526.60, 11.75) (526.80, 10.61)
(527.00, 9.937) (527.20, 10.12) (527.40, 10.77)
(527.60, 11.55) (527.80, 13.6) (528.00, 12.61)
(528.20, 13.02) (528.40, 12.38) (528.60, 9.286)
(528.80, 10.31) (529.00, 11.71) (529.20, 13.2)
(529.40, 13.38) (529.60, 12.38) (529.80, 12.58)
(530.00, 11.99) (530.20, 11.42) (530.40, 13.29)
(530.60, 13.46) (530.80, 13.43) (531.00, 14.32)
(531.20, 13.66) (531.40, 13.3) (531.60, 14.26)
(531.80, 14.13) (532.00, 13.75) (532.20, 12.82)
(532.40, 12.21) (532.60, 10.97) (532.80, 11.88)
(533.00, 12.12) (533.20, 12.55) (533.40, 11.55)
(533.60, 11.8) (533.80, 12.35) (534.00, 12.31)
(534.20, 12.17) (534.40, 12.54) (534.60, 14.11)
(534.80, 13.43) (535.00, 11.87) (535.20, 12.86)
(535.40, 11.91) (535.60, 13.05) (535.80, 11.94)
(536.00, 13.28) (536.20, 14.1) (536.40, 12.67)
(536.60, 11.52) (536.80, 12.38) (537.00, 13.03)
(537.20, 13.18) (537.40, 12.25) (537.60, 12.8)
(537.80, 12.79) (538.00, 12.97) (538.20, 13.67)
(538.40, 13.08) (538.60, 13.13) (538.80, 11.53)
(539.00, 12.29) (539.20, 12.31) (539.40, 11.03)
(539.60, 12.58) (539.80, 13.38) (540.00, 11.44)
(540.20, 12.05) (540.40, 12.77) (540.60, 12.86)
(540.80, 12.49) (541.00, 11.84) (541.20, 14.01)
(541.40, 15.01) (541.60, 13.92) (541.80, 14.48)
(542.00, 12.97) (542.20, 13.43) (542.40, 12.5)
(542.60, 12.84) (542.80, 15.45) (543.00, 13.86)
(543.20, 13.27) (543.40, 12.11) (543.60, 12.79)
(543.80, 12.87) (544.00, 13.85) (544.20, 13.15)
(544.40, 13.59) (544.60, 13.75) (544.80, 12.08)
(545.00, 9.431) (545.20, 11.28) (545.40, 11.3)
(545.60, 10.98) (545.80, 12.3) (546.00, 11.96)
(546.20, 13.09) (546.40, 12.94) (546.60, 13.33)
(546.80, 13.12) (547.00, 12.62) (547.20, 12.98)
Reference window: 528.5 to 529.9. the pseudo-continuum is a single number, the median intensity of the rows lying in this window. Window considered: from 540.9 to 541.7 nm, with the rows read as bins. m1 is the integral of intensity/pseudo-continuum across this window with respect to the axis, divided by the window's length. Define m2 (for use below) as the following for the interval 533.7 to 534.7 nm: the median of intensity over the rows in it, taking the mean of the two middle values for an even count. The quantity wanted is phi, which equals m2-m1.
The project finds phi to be 11.2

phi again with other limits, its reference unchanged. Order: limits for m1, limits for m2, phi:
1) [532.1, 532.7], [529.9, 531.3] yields 12.5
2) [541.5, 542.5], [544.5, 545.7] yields 10.2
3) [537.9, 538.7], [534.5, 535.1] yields 12.4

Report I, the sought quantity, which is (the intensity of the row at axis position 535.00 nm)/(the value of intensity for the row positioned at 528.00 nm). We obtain 0.94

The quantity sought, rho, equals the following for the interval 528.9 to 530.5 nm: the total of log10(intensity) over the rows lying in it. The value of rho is 8.77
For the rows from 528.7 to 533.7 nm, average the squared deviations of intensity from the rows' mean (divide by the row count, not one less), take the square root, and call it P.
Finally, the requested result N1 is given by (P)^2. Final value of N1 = 1.08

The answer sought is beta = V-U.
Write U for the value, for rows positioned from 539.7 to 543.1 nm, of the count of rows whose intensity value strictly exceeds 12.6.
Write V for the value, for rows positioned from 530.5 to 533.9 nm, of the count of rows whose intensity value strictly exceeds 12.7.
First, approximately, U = 12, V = 9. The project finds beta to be -3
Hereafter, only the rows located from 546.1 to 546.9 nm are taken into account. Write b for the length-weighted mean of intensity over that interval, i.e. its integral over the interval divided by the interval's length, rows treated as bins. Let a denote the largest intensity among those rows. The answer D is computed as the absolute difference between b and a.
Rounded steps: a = 13.33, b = 13.1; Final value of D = 0.2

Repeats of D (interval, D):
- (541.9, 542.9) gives 2.0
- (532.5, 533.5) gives 0.7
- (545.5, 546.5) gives 0.8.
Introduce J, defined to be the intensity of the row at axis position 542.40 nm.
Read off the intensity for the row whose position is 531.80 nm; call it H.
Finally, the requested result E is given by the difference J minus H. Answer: -1.6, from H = 14.13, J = 12.5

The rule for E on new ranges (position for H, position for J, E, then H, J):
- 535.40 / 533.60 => -0.1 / 11.91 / 11.8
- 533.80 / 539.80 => 1.0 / 12.35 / 13.38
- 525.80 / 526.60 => 0.4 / 11.32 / 11.75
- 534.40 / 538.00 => 0.4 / 12.54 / 12.97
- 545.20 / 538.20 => 2.4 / 11.28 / 13.67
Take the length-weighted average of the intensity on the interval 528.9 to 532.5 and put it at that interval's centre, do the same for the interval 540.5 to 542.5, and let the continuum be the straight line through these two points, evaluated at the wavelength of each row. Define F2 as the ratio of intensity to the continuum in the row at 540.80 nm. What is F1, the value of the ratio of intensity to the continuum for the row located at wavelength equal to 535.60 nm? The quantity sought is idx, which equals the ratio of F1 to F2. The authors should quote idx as 1.055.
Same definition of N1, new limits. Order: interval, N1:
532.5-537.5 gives 0.57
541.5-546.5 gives 1.48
